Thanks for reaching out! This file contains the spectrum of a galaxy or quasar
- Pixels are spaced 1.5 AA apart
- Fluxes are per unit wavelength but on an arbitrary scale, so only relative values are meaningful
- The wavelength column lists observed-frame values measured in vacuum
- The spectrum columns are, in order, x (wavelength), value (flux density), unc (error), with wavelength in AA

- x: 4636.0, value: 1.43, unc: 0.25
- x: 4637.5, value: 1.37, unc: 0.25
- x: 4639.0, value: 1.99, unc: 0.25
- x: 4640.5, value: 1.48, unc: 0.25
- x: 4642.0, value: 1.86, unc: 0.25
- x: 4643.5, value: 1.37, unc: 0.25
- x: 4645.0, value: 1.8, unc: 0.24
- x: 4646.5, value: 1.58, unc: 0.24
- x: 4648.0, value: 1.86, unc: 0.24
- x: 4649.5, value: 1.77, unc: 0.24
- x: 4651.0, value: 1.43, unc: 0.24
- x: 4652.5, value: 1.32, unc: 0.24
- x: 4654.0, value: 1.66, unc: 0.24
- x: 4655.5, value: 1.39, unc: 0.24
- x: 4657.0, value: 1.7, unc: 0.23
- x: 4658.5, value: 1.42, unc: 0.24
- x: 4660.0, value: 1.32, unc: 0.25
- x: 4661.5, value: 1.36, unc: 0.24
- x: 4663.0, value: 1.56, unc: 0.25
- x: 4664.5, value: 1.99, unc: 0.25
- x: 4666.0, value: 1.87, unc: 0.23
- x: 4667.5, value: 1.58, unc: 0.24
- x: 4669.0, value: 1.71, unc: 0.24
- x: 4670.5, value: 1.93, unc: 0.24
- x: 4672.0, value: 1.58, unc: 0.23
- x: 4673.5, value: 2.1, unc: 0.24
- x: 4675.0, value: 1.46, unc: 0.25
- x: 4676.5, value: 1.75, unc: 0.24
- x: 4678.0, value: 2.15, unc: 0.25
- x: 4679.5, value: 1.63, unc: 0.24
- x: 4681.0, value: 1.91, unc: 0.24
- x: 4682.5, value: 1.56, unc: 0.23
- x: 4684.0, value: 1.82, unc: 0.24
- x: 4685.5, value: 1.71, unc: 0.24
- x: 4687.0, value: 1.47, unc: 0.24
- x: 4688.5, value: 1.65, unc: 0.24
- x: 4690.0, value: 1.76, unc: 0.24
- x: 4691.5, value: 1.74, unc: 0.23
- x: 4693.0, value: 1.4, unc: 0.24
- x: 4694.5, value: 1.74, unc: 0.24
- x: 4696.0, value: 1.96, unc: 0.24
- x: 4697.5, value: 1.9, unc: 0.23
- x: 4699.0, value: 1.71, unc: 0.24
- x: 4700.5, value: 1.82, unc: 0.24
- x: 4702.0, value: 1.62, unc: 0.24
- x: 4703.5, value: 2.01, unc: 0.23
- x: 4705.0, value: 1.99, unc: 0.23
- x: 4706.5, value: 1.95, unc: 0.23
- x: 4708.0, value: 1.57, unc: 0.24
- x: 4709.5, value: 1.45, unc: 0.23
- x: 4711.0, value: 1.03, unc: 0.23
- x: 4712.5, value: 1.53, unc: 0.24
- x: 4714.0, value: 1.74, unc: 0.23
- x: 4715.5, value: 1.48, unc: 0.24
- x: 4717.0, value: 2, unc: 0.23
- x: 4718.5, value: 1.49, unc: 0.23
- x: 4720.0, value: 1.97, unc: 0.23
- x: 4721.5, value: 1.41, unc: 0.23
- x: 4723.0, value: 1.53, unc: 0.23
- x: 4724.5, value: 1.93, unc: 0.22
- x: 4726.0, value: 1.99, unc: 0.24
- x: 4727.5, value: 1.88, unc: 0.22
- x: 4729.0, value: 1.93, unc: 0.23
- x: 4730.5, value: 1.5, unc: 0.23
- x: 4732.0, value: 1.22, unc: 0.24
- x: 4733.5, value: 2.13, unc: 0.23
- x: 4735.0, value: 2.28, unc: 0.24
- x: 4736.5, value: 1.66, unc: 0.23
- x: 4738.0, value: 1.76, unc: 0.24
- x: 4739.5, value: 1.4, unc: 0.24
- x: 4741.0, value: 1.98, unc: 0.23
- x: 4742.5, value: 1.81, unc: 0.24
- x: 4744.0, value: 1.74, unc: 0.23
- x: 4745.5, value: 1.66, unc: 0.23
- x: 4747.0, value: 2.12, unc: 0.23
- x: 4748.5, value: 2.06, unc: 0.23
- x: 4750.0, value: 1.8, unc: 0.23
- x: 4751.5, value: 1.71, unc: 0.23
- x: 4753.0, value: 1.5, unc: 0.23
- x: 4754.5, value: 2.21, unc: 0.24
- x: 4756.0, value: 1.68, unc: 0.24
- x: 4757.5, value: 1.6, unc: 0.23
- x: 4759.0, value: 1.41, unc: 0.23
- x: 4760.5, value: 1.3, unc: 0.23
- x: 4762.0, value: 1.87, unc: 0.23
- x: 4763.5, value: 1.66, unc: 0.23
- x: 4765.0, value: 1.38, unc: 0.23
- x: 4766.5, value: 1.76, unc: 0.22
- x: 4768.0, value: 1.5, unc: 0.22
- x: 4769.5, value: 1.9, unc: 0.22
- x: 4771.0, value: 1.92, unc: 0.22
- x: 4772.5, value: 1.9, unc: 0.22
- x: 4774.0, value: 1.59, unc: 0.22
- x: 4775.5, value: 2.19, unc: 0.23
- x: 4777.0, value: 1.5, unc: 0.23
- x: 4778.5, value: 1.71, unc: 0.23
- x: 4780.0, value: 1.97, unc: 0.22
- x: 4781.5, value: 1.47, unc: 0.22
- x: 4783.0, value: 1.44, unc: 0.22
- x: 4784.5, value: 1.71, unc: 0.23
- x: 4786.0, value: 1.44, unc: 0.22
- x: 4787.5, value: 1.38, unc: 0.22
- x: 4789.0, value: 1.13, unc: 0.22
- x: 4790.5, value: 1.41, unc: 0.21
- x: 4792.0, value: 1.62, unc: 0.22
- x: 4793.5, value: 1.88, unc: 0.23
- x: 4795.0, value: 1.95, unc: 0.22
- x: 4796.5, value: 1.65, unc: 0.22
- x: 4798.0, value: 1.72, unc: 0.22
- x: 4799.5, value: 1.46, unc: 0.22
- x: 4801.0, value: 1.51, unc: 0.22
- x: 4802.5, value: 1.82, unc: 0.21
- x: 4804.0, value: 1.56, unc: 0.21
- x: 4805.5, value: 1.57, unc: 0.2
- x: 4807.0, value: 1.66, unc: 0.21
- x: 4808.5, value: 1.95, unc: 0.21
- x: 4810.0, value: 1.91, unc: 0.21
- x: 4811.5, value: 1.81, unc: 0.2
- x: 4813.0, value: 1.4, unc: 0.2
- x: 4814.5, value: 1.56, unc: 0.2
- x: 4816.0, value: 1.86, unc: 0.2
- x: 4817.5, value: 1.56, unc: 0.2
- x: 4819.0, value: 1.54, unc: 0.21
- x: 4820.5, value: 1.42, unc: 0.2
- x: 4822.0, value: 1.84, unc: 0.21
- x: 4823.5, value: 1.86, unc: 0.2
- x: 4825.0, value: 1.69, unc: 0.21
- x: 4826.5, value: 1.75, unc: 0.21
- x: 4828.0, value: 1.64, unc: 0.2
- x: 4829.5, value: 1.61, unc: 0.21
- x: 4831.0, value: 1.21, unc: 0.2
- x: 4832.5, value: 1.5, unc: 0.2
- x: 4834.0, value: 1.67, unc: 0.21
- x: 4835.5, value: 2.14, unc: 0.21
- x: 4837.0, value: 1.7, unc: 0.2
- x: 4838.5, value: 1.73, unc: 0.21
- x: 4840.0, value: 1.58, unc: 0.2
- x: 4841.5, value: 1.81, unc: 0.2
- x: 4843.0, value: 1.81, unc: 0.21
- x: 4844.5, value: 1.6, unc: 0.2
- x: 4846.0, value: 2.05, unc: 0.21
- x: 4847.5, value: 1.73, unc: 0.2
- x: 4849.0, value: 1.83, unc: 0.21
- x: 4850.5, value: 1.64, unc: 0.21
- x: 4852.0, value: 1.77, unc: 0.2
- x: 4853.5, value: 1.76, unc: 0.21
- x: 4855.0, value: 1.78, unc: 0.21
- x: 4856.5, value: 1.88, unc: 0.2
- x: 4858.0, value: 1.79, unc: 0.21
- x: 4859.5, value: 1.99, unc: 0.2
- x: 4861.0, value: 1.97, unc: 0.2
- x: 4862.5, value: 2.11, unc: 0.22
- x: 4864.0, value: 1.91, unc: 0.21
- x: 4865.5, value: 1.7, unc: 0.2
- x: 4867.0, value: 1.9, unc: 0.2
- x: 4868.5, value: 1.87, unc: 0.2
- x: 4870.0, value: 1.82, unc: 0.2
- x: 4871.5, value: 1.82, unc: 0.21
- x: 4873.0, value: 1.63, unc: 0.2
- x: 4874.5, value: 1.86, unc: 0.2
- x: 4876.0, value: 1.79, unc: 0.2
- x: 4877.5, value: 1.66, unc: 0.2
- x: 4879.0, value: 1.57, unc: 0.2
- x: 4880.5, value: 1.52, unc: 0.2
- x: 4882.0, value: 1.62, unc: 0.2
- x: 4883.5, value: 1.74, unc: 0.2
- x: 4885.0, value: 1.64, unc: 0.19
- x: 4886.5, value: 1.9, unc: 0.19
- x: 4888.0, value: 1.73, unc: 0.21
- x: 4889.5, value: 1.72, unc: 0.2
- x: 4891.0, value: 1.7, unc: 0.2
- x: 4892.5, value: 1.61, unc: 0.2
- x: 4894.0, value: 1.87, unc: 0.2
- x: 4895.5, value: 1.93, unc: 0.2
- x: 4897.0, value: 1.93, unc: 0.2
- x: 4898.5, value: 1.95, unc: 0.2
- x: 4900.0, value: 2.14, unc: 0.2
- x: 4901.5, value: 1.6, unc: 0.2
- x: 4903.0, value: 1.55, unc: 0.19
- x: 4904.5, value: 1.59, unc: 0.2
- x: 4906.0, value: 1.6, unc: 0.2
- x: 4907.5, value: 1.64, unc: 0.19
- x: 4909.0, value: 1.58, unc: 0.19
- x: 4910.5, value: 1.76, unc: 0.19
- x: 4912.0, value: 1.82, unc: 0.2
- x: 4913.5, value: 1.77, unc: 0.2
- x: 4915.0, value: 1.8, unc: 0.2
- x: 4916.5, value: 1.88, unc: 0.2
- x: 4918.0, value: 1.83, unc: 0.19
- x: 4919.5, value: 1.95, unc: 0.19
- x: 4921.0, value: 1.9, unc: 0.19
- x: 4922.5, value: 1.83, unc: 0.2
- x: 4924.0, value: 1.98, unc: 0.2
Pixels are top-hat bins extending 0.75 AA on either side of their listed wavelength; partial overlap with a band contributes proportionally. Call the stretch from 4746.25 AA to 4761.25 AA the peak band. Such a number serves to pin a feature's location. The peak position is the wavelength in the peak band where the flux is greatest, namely 4754.5 AA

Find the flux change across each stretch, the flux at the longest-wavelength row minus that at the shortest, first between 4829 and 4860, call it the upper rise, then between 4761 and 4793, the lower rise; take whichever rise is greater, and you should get 0.38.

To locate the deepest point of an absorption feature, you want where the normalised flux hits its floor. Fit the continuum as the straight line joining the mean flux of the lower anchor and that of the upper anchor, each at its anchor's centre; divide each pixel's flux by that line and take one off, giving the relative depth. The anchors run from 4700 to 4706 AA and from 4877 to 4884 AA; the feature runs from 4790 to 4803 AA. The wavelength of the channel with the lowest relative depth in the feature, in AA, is 4790.5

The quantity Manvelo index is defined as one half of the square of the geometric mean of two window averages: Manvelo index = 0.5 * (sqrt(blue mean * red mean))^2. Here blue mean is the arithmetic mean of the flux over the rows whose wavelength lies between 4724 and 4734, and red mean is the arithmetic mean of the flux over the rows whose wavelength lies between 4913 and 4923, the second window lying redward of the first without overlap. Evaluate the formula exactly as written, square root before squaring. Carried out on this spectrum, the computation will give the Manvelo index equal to 1.66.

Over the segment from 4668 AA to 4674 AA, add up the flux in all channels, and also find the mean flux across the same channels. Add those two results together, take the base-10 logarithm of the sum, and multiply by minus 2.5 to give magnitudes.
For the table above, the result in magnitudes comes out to -2.40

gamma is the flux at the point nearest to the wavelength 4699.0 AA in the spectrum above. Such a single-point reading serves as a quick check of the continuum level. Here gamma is 1.71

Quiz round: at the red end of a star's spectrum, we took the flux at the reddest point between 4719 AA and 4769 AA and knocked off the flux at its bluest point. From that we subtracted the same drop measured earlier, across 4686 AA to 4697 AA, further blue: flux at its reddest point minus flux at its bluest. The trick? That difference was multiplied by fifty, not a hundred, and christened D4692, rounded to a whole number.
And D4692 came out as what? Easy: -48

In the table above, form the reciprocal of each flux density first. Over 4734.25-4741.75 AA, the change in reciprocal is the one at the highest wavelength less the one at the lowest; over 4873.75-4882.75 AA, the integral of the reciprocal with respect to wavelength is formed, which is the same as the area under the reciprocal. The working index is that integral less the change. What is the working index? 5.3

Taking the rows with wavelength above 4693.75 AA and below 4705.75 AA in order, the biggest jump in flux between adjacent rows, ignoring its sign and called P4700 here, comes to 0.4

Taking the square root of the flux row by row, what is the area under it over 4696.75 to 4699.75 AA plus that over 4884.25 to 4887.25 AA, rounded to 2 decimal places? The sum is 8.02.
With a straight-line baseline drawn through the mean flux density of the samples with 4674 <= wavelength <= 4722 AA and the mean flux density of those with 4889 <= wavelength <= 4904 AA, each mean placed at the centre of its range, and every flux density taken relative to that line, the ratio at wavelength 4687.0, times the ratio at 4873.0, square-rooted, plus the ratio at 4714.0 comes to 1.91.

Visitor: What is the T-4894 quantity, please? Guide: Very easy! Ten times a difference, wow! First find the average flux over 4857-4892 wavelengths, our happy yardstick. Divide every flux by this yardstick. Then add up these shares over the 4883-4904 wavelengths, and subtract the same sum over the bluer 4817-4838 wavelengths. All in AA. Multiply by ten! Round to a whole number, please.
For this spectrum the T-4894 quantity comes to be 11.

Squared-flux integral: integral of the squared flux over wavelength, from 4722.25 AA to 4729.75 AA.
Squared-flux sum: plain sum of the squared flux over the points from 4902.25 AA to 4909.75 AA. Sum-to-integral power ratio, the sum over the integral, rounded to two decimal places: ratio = 0.49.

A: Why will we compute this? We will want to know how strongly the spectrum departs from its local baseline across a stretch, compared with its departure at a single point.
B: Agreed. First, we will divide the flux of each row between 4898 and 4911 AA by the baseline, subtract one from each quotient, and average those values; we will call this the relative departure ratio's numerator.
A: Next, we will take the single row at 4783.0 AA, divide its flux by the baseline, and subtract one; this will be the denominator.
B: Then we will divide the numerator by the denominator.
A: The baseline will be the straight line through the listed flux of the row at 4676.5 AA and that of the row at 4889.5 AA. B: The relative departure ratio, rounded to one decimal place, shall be 0.0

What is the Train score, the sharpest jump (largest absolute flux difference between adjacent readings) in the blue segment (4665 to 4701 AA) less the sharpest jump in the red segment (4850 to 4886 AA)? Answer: 0.4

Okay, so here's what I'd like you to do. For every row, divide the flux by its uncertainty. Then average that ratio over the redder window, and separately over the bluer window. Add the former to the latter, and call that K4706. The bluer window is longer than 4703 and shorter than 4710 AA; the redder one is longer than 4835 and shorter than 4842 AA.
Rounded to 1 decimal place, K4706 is 16.5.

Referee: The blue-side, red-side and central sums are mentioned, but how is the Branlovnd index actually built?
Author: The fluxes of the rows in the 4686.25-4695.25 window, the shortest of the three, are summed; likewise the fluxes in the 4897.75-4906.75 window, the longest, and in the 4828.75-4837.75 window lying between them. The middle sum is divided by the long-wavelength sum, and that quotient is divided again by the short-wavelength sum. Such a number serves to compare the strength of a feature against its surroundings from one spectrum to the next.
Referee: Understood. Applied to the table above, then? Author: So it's 0.097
